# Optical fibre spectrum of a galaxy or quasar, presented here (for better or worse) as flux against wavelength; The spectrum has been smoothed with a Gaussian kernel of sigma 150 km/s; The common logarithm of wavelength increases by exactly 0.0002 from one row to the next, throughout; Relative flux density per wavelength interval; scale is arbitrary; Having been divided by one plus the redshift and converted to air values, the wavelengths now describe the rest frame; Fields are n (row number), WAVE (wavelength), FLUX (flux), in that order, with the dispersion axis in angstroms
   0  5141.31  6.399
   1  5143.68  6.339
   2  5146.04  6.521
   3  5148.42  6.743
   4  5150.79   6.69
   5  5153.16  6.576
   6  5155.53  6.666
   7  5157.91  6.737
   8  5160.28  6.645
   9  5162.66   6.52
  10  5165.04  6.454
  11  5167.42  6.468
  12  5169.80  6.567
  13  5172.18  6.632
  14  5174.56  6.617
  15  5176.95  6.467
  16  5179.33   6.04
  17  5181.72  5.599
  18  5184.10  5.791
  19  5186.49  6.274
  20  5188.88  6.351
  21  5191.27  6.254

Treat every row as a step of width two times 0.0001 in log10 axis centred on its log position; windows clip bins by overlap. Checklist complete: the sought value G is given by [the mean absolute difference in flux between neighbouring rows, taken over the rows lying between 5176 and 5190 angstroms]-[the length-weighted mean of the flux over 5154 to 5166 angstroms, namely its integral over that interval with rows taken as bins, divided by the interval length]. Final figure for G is -6.3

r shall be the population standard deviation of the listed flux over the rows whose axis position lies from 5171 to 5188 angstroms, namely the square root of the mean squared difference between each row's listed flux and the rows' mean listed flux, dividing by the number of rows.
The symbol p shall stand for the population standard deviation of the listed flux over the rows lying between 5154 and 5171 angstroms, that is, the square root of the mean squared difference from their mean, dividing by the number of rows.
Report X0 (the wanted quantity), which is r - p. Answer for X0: 0.28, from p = 0.10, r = 0.376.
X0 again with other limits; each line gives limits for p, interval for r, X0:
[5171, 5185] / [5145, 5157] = -0.33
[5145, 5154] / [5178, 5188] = 0.17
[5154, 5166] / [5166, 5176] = -0.04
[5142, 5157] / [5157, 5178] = -0.04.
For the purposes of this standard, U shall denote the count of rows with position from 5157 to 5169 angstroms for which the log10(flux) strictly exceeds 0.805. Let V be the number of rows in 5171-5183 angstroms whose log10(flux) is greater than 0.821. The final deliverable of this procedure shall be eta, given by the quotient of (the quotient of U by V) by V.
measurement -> 5.0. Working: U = 5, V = 1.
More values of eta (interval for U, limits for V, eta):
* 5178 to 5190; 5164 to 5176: 0.0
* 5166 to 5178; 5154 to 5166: 0.6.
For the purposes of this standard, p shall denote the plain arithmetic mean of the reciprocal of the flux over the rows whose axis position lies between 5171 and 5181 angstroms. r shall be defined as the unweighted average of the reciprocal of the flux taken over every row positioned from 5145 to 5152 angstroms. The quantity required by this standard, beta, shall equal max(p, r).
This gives 0.156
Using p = 0.1555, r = 0.150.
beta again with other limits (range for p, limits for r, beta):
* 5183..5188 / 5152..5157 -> 0.166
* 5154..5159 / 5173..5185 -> 0.165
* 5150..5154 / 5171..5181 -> 0.156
